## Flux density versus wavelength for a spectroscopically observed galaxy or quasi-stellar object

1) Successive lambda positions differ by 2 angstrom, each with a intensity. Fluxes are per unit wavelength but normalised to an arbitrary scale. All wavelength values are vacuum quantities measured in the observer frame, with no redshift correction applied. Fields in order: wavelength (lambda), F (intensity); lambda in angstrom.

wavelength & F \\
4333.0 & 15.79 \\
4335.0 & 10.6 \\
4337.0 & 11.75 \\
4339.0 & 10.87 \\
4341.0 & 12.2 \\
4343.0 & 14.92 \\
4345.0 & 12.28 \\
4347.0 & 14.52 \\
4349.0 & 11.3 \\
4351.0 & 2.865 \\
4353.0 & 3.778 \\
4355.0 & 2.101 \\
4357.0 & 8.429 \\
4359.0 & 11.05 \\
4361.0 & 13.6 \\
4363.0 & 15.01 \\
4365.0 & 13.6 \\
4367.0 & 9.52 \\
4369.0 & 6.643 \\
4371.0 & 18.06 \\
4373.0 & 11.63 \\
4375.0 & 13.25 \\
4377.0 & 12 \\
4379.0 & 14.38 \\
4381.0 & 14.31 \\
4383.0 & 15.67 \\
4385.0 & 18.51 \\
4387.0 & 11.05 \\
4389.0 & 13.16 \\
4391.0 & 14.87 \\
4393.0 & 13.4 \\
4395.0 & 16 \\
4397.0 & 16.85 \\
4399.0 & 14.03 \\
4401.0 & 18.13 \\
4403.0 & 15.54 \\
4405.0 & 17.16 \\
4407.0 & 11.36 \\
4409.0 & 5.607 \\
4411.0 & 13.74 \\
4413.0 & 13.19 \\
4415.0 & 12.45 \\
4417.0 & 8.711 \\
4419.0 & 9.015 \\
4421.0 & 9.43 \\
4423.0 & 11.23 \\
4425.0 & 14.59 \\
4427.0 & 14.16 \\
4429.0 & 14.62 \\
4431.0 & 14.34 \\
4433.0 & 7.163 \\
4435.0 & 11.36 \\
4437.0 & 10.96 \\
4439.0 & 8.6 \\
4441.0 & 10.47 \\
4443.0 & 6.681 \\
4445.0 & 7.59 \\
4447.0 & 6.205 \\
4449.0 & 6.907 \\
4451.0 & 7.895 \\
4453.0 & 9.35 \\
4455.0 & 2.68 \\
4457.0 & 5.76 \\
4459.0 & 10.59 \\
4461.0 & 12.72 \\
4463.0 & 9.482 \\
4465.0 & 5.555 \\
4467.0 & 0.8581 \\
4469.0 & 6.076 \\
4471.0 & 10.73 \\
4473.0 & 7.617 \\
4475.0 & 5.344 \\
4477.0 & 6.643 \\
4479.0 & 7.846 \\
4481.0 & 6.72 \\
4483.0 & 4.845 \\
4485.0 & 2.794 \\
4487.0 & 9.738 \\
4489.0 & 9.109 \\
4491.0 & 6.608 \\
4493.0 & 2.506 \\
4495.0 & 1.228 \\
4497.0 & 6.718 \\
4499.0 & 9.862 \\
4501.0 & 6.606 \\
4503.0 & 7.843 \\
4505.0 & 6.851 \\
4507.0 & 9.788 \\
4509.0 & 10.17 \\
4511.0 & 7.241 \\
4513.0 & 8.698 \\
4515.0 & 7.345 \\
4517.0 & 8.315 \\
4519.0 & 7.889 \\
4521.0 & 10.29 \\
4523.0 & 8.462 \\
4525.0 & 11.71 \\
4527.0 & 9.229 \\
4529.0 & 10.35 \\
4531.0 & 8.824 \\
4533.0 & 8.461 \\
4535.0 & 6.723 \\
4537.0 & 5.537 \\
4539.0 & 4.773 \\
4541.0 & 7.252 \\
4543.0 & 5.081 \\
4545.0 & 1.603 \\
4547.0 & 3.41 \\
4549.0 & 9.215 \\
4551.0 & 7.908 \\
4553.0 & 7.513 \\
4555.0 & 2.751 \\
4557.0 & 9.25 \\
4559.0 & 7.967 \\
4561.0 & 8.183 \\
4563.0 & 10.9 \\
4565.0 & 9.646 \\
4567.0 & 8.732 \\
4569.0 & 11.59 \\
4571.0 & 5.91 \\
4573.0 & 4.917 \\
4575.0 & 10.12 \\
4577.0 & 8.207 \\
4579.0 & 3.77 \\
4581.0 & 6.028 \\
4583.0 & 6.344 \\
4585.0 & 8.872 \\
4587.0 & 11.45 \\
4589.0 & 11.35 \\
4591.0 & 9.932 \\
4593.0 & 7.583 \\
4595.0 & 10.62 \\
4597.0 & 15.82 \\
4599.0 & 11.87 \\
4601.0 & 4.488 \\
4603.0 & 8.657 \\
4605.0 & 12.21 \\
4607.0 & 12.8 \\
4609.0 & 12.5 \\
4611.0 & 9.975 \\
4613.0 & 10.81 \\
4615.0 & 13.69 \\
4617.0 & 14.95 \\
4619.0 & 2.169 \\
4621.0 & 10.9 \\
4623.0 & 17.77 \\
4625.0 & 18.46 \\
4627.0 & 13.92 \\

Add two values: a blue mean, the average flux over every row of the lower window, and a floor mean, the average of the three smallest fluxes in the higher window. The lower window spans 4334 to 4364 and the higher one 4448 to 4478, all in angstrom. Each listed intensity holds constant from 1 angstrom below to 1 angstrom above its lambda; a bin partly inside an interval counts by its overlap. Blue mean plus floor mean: 13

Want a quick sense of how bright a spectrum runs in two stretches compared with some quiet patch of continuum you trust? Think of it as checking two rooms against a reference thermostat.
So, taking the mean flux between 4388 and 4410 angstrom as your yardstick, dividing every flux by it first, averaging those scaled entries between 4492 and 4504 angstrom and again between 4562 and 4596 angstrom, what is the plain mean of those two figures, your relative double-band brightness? 0.507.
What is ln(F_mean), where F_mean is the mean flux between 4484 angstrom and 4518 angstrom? 1.97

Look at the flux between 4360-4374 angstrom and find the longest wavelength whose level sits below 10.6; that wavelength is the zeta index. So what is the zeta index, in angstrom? 4369.0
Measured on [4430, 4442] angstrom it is 4441.0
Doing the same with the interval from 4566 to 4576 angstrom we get 4575.0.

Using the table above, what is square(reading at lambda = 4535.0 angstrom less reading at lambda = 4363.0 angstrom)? 69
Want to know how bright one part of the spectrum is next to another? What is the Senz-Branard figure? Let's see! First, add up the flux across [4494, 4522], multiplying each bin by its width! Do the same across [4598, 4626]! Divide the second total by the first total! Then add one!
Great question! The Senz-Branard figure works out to 2.5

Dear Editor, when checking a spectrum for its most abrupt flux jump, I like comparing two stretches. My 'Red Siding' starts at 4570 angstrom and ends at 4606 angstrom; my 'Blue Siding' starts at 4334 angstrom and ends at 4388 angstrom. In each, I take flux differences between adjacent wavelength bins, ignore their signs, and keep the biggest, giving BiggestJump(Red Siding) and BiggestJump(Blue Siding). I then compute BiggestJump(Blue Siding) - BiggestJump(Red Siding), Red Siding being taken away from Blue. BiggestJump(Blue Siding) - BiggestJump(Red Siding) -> 4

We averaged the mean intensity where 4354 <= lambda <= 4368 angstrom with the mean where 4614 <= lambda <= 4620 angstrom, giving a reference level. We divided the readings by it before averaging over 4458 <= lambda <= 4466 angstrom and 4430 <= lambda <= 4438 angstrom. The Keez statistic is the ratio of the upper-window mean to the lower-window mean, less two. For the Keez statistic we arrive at -1.12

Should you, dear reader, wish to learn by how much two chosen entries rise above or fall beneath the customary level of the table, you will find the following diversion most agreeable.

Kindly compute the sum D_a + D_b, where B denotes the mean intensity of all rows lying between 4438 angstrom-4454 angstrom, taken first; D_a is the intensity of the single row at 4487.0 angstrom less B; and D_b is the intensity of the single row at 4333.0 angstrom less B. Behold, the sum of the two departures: 10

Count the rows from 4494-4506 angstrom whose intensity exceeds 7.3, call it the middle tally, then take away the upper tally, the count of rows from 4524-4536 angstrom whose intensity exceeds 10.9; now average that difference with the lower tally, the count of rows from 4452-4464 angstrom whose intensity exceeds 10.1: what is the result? 1.5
